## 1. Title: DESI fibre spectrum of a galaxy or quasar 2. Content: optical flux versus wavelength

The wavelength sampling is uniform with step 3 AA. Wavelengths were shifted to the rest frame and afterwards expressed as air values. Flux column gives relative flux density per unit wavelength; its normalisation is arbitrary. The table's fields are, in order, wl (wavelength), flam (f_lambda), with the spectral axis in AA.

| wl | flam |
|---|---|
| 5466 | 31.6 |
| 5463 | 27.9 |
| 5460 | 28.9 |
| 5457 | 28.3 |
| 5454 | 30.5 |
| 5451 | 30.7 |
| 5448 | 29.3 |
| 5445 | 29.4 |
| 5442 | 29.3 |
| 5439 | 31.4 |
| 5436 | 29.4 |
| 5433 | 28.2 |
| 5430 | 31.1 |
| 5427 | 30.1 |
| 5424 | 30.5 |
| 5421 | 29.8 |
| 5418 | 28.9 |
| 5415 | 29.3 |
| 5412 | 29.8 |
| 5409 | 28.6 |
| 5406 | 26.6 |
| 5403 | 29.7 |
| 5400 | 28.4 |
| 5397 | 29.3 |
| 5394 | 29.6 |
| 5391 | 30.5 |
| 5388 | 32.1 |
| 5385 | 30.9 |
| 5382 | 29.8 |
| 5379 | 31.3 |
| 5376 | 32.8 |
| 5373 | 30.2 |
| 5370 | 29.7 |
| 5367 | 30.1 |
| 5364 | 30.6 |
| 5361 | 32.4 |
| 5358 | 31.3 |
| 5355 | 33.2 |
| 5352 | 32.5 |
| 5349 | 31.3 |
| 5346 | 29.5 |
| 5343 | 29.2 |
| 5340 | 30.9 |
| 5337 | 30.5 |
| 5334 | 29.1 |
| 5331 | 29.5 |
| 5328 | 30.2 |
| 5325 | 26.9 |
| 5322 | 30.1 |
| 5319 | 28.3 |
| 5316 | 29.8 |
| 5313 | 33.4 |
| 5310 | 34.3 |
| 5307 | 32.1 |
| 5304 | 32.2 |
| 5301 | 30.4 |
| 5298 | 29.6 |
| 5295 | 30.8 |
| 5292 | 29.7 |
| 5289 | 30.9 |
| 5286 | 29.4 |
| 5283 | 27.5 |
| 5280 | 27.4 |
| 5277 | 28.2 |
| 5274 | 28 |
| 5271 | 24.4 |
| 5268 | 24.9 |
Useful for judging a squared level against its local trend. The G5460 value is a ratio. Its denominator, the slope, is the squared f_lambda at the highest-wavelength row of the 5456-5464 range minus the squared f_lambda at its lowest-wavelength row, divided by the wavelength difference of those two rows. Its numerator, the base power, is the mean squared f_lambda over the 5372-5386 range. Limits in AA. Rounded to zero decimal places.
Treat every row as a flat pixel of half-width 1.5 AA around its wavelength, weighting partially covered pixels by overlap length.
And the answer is -257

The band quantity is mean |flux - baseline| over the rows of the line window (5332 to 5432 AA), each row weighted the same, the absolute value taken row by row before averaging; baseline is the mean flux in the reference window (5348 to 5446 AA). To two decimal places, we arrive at 1.06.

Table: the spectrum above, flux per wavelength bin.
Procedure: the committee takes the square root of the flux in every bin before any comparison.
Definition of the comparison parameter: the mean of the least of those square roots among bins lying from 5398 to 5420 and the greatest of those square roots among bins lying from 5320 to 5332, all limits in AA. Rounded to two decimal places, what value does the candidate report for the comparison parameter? 5.33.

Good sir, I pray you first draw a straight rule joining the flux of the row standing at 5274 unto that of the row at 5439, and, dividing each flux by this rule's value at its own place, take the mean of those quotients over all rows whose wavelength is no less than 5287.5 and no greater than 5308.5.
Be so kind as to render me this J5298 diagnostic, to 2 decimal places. 1.08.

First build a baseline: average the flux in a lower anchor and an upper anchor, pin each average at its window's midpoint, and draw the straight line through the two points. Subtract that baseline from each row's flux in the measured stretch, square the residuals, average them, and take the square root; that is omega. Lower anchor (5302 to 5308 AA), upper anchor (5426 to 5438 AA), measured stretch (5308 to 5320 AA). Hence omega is 2.5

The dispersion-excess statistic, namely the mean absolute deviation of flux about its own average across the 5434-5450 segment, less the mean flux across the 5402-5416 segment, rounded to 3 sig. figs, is -28.1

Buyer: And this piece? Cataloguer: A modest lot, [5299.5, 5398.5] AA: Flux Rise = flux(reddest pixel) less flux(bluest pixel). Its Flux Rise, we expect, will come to -1.1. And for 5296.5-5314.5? 3.8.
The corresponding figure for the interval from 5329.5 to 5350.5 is 1.8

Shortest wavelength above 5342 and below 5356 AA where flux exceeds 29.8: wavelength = 5349 AA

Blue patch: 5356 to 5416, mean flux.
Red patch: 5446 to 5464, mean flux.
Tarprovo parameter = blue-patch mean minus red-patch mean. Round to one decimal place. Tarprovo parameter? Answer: 0.9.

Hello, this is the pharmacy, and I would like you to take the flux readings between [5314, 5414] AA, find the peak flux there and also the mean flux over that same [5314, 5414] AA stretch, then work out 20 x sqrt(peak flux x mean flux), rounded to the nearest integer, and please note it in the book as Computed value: 633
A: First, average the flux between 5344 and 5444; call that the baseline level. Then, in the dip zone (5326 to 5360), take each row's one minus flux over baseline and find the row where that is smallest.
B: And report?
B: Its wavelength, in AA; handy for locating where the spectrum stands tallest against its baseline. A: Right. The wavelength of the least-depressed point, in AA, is 5355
